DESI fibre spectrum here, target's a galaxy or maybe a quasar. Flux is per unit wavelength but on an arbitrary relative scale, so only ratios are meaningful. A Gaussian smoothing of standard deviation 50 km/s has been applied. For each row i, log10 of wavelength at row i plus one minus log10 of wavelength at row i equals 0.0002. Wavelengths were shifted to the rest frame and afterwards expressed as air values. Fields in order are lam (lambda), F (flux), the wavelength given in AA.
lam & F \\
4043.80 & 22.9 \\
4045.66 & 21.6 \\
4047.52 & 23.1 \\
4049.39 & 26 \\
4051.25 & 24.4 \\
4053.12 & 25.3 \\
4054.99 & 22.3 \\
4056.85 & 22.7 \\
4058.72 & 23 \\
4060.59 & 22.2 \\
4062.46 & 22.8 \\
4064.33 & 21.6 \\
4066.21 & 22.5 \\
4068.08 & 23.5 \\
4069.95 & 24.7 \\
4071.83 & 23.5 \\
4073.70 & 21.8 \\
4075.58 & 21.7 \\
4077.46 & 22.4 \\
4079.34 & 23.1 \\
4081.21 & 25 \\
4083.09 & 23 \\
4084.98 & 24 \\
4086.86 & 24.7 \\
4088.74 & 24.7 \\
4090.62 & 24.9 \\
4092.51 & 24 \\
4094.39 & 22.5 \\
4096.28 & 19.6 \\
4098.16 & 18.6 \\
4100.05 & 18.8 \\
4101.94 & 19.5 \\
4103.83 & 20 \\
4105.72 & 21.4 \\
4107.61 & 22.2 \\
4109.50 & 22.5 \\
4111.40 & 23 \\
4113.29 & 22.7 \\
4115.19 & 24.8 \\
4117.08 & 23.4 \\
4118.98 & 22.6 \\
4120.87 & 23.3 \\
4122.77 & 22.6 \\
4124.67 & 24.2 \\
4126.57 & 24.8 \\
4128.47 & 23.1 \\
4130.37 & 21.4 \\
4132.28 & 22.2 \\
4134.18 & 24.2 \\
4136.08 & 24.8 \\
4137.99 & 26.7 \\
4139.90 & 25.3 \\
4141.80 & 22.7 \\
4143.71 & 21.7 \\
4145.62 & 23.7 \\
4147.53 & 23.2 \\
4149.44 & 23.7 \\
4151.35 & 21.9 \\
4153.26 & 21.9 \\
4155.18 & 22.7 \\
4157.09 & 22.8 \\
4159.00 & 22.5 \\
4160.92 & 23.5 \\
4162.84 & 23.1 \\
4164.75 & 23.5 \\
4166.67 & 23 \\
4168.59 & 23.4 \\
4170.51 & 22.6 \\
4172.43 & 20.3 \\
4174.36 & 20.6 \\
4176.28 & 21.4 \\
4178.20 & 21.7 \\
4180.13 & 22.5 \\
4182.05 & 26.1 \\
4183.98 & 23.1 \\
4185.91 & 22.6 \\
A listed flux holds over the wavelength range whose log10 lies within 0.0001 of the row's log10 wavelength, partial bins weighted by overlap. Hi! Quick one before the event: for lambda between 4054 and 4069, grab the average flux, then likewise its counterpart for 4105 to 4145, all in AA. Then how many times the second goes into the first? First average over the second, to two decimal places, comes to 0.97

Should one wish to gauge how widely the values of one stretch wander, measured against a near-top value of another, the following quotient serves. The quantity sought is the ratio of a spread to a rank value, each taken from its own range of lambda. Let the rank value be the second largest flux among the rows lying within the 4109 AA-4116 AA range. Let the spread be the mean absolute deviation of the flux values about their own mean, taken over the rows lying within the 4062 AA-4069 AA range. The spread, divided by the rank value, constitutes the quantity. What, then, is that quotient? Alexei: 0.024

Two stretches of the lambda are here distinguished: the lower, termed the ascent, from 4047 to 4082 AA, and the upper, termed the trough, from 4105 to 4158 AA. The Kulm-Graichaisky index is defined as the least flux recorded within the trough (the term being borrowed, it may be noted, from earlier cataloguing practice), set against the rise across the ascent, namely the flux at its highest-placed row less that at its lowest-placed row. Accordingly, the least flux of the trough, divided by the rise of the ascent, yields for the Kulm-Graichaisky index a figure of 11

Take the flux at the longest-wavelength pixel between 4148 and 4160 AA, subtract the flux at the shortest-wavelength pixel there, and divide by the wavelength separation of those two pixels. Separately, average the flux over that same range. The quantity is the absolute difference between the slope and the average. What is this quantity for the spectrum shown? 22.7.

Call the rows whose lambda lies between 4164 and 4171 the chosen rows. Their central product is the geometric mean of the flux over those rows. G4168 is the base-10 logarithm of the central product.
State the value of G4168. 1.36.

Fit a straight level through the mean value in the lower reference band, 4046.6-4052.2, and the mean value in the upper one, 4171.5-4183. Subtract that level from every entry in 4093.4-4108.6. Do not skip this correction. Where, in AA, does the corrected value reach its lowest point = 4098.16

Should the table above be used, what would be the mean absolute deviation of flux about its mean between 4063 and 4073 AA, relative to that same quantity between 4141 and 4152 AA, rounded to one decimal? 1.2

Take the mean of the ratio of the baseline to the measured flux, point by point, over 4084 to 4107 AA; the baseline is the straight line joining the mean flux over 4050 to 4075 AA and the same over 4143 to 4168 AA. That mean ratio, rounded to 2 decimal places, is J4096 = 1.06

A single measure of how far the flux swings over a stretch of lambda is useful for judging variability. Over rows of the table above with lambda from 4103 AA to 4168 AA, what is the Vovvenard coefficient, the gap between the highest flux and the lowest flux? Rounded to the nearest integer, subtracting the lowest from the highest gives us 7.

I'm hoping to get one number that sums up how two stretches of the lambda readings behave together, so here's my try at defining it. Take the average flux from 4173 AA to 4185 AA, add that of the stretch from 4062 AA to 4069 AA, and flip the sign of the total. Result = -45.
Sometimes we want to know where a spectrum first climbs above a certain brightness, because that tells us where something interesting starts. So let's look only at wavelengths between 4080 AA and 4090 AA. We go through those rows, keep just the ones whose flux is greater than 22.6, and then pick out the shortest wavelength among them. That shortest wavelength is 4081.21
